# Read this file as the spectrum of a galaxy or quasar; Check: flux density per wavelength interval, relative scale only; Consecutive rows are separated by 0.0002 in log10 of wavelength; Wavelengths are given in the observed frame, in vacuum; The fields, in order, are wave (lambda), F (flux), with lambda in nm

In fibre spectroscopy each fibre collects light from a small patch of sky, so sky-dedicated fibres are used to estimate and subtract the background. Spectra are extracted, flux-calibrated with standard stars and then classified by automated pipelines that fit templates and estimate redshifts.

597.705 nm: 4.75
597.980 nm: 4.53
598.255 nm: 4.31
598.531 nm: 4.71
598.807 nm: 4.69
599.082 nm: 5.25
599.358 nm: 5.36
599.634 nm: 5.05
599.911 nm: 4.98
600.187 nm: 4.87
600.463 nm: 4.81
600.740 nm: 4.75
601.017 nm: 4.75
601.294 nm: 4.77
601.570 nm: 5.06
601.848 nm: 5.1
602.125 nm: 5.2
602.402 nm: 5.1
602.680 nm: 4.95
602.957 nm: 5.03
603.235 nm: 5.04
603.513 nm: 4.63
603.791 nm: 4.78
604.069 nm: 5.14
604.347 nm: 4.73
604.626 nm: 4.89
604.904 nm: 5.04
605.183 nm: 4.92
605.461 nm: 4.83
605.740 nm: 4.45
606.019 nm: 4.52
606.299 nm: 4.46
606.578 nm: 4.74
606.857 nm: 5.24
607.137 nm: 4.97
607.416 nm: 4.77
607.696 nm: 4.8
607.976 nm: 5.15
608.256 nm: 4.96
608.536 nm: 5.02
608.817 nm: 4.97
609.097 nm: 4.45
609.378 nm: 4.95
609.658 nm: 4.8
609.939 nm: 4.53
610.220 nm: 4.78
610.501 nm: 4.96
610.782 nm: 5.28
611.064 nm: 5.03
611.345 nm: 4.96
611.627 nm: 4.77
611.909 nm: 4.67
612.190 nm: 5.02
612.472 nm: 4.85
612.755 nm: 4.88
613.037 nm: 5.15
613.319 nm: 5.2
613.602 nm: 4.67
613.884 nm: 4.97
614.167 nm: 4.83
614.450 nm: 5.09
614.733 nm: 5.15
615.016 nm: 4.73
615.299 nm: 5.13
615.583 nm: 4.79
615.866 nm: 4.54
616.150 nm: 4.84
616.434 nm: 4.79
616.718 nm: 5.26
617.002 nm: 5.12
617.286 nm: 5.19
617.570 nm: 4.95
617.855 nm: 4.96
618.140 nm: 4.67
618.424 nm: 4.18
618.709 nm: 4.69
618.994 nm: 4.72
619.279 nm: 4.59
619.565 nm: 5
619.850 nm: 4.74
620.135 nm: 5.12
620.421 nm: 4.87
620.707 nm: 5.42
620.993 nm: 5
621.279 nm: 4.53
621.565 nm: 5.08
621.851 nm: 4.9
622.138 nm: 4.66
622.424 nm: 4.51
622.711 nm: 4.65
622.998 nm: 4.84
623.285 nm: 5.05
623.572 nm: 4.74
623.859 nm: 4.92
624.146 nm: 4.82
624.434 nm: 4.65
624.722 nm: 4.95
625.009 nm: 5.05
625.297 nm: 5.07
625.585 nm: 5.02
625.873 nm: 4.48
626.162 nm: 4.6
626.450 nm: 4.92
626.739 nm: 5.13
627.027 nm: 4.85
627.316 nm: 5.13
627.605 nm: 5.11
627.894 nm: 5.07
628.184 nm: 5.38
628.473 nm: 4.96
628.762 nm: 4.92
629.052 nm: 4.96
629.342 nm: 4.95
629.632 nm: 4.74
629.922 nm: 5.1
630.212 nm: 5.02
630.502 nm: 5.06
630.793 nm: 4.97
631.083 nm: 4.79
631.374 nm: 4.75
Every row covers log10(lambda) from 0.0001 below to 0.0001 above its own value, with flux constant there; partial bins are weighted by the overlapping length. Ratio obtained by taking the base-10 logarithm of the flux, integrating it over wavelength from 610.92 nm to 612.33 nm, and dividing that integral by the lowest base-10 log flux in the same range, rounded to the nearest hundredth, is 1.45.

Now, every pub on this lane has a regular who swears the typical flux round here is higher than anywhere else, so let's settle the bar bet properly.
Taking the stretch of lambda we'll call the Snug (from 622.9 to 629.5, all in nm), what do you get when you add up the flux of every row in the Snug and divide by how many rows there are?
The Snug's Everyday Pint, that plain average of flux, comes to 4.94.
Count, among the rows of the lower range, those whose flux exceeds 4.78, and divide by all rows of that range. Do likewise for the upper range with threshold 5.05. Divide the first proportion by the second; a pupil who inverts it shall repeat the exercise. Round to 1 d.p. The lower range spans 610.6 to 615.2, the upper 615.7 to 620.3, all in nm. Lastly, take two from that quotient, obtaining 1.0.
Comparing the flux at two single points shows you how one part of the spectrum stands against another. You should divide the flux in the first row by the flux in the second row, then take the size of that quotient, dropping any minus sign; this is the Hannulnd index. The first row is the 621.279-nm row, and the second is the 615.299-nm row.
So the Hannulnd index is 0.88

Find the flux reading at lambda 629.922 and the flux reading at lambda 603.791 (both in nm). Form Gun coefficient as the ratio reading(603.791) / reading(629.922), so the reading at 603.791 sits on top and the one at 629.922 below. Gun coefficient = 0.94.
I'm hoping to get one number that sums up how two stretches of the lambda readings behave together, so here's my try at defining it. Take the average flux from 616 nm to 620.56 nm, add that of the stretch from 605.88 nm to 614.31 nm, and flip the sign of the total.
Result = -9.73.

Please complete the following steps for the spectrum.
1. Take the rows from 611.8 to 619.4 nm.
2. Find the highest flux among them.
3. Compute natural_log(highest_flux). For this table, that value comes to 1.66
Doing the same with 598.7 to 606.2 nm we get 1.68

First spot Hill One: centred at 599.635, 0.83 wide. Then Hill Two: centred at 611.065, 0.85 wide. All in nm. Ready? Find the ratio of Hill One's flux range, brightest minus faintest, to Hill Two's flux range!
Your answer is 1.19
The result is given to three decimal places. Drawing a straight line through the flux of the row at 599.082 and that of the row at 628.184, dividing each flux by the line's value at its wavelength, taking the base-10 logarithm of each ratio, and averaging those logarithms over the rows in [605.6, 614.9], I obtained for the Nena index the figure -0.036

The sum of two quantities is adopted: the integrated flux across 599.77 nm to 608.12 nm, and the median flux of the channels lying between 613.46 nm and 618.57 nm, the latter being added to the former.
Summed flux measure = 46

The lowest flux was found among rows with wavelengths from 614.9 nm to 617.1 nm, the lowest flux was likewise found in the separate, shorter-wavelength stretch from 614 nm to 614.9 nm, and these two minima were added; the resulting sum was 9.37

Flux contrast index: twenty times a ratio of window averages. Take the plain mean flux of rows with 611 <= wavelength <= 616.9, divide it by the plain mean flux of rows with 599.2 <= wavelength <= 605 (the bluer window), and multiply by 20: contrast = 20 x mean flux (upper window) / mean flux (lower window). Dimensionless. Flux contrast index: 19.9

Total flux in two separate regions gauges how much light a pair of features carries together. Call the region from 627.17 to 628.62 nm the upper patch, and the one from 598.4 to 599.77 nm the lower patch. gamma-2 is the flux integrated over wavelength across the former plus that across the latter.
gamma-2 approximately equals 14.3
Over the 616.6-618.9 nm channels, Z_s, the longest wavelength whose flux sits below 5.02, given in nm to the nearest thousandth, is 618.709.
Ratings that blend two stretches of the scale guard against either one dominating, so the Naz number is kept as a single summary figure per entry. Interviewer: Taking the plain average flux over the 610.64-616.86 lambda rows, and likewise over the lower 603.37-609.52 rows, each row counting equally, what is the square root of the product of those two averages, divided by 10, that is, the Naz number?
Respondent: 0.4886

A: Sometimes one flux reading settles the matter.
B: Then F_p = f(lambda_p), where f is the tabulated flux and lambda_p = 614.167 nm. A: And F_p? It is 4.83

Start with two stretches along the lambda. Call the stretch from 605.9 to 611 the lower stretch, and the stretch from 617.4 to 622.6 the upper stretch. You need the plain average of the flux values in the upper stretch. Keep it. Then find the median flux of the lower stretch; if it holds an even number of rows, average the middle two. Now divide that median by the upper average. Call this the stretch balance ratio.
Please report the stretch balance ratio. 1.013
